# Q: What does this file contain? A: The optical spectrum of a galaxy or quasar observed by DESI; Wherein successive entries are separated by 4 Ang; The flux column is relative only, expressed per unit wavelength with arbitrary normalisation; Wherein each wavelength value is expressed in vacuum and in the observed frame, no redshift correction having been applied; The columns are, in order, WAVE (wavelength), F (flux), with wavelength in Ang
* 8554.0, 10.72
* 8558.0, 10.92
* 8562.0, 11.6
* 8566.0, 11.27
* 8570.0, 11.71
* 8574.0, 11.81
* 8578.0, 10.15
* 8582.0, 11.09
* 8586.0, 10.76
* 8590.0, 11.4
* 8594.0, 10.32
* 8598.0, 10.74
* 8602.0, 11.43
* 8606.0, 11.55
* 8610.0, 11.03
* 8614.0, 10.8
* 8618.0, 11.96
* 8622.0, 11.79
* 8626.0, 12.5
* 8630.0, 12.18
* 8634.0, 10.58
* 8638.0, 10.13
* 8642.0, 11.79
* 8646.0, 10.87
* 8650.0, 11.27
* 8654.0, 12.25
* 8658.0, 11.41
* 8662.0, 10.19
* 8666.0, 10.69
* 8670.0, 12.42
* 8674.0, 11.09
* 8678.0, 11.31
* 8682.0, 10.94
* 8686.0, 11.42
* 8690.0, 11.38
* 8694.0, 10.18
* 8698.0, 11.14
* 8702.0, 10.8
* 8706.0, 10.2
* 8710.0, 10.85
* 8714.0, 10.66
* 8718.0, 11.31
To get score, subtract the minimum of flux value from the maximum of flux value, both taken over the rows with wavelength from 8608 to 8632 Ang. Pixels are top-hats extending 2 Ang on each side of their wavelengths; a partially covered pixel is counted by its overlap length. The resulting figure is 1.7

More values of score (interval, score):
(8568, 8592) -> 1.7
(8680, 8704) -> 1.2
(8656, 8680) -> 2.2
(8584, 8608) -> 1.2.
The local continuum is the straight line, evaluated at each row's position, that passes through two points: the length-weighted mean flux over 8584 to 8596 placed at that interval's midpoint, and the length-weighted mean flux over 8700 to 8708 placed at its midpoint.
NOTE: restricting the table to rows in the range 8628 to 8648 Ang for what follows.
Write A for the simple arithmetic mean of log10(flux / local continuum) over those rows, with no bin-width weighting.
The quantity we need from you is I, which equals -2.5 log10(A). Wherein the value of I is 4.51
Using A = 0.016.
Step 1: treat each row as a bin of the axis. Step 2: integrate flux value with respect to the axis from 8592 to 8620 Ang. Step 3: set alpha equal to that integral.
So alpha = 311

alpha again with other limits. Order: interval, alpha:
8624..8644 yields 229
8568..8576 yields 94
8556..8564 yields 90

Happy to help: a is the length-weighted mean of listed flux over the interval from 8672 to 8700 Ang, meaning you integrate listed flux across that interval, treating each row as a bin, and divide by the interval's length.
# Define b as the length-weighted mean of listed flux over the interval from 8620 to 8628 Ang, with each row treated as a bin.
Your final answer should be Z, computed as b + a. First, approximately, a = 11.1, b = 12.1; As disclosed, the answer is 23.2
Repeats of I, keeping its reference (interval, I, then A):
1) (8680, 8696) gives 4.42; 0.017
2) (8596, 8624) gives 4.16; 0.022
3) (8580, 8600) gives 7.33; 0.001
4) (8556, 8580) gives 4.69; 0.013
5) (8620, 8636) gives 3.51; 0.040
